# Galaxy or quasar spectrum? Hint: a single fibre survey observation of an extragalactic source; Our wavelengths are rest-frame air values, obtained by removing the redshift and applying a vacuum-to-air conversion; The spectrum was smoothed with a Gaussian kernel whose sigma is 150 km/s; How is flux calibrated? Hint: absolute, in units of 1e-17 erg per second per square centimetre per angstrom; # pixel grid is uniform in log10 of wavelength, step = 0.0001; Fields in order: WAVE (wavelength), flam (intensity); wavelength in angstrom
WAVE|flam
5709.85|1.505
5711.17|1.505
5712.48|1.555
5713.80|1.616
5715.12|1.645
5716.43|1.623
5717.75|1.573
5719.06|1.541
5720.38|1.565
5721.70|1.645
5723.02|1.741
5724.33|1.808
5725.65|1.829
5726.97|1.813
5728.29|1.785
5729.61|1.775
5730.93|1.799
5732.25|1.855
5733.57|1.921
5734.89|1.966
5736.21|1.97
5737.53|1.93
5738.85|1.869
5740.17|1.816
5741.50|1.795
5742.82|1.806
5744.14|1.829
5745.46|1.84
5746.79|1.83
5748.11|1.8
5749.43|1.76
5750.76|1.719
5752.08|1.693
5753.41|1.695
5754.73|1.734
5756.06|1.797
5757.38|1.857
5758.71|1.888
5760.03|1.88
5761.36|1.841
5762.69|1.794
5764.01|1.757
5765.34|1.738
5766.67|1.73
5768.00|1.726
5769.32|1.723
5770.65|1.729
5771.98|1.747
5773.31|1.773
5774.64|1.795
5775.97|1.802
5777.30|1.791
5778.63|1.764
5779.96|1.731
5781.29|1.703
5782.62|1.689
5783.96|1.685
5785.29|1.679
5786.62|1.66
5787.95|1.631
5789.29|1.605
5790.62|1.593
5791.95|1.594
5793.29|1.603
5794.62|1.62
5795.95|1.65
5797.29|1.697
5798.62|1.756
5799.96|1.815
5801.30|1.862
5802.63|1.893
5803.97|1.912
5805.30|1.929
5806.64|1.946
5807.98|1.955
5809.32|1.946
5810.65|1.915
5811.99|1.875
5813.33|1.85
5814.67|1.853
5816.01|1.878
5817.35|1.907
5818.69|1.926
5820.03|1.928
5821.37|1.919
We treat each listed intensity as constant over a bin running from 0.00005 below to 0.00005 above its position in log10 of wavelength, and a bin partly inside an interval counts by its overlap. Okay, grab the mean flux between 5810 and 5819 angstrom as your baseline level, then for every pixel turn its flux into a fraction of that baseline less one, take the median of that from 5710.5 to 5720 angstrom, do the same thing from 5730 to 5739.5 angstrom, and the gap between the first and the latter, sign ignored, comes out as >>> 0.18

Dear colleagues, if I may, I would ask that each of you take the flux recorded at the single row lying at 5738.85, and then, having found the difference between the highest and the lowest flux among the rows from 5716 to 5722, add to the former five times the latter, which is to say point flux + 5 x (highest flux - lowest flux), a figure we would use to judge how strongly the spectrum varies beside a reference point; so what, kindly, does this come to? 2.4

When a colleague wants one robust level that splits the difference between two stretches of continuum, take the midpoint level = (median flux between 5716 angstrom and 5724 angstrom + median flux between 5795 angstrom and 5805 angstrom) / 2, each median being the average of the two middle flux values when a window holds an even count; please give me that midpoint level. 1.71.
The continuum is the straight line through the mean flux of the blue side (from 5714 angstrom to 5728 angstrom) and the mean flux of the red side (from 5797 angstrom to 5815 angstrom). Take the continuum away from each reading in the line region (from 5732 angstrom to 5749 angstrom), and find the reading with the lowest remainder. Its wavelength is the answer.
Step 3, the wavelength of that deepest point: 5748.11 angstrom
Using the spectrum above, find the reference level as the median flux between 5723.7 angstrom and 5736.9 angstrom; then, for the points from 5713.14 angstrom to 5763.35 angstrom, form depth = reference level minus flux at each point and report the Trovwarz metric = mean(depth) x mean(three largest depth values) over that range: 0.011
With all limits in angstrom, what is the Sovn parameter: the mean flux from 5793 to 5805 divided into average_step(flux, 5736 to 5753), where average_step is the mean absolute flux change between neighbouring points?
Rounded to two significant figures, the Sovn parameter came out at 0.017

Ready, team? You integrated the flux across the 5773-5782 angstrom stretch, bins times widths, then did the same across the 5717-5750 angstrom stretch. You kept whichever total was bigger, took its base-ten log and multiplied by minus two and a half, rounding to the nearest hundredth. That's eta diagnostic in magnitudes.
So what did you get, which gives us -4.43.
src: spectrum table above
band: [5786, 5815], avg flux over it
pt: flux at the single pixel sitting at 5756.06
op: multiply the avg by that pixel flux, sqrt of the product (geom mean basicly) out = 1.79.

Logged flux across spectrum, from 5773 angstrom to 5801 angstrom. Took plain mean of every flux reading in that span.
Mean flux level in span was 1.70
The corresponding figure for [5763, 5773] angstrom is 1.74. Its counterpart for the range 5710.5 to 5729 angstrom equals 1.66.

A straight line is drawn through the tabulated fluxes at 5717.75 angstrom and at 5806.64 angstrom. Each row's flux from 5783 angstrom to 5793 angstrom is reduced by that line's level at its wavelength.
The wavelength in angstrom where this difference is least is 5791.95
